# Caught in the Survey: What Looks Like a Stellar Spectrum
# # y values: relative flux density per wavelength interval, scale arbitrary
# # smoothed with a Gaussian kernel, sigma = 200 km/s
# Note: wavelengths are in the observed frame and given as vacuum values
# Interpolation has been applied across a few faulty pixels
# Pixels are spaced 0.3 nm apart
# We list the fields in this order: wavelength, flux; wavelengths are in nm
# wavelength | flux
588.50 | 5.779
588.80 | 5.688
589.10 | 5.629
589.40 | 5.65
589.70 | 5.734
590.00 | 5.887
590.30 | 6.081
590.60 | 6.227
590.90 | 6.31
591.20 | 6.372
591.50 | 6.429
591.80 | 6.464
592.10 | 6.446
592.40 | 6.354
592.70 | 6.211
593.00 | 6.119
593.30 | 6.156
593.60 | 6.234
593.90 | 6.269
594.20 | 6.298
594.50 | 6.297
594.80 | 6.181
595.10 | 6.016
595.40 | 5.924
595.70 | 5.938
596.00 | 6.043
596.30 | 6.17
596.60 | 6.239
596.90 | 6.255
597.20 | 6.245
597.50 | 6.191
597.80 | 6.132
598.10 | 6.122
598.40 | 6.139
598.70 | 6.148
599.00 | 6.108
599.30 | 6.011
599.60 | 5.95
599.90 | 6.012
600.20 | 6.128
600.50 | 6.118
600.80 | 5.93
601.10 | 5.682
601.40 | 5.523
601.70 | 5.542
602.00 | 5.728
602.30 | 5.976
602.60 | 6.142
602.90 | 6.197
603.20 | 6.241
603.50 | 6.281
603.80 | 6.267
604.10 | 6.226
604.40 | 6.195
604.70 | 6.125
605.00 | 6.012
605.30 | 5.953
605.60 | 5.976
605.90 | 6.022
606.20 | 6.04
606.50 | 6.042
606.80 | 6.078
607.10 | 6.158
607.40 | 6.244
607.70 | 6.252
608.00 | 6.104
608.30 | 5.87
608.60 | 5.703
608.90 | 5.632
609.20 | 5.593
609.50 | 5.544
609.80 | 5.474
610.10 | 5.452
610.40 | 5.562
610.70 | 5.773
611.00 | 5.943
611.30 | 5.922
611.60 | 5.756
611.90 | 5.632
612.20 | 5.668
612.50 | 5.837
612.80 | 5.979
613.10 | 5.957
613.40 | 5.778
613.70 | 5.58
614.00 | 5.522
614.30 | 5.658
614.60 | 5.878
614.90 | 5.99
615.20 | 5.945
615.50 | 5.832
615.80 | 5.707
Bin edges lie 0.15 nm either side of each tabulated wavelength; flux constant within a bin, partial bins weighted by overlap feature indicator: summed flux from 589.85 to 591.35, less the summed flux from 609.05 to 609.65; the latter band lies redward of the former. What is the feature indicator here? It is 20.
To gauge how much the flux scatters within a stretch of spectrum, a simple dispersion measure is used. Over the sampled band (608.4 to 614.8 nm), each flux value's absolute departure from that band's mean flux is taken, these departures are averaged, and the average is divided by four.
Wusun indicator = 0.035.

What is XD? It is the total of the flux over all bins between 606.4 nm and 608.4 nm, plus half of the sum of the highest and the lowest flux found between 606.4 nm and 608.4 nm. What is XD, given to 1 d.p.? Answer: 48.8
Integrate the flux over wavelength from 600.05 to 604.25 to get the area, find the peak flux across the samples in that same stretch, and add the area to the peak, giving 31.5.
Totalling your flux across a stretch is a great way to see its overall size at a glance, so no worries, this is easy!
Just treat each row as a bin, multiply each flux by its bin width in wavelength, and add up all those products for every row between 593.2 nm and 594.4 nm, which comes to 7.49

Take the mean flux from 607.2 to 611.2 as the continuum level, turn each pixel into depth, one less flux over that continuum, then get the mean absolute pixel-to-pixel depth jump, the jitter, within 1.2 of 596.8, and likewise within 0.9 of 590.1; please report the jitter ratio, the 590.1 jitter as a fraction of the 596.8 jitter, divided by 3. 0.70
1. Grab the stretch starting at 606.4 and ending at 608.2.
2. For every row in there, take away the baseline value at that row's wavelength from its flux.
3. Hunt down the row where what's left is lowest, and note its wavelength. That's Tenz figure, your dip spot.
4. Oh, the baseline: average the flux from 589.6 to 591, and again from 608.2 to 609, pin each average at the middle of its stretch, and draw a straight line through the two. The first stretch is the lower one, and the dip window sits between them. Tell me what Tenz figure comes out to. 606.50 nm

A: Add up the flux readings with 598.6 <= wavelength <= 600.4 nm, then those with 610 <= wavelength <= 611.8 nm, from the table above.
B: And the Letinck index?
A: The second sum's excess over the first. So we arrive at -1.9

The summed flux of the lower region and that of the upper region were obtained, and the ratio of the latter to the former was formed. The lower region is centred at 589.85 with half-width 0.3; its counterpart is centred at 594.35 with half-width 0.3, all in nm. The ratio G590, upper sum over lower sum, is 1.1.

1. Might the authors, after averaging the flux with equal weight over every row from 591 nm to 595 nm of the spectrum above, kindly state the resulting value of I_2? 6.29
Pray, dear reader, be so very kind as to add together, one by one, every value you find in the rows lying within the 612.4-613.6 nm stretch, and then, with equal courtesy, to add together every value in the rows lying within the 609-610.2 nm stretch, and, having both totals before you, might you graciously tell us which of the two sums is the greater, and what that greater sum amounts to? 23.6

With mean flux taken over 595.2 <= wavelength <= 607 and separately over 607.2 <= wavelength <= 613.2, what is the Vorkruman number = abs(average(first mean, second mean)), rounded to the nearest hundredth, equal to 5.92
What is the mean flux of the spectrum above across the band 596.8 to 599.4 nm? 6.15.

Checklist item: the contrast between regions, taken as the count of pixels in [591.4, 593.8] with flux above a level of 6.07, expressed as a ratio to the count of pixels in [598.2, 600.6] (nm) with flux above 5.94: 1.0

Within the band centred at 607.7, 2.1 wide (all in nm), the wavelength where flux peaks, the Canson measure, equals 607.70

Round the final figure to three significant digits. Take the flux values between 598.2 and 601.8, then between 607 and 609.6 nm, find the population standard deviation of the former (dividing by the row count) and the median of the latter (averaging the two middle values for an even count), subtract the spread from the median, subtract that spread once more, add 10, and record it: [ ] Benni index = 15.4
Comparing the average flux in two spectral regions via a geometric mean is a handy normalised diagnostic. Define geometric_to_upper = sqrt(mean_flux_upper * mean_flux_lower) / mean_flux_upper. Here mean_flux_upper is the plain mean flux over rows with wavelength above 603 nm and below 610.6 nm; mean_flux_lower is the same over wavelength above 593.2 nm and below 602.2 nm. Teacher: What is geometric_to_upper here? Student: 1.01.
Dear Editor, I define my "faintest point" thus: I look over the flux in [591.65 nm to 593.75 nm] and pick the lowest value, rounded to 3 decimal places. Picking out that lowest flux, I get 6.119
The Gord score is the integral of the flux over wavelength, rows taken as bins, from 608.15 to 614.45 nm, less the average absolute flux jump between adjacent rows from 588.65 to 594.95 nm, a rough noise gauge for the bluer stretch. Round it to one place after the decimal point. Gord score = 35.9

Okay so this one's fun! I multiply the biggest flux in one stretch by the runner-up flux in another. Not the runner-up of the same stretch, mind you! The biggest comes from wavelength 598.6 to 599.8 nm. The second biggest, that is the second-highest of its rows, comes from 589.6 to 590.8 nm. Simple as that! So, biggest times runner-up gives 37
